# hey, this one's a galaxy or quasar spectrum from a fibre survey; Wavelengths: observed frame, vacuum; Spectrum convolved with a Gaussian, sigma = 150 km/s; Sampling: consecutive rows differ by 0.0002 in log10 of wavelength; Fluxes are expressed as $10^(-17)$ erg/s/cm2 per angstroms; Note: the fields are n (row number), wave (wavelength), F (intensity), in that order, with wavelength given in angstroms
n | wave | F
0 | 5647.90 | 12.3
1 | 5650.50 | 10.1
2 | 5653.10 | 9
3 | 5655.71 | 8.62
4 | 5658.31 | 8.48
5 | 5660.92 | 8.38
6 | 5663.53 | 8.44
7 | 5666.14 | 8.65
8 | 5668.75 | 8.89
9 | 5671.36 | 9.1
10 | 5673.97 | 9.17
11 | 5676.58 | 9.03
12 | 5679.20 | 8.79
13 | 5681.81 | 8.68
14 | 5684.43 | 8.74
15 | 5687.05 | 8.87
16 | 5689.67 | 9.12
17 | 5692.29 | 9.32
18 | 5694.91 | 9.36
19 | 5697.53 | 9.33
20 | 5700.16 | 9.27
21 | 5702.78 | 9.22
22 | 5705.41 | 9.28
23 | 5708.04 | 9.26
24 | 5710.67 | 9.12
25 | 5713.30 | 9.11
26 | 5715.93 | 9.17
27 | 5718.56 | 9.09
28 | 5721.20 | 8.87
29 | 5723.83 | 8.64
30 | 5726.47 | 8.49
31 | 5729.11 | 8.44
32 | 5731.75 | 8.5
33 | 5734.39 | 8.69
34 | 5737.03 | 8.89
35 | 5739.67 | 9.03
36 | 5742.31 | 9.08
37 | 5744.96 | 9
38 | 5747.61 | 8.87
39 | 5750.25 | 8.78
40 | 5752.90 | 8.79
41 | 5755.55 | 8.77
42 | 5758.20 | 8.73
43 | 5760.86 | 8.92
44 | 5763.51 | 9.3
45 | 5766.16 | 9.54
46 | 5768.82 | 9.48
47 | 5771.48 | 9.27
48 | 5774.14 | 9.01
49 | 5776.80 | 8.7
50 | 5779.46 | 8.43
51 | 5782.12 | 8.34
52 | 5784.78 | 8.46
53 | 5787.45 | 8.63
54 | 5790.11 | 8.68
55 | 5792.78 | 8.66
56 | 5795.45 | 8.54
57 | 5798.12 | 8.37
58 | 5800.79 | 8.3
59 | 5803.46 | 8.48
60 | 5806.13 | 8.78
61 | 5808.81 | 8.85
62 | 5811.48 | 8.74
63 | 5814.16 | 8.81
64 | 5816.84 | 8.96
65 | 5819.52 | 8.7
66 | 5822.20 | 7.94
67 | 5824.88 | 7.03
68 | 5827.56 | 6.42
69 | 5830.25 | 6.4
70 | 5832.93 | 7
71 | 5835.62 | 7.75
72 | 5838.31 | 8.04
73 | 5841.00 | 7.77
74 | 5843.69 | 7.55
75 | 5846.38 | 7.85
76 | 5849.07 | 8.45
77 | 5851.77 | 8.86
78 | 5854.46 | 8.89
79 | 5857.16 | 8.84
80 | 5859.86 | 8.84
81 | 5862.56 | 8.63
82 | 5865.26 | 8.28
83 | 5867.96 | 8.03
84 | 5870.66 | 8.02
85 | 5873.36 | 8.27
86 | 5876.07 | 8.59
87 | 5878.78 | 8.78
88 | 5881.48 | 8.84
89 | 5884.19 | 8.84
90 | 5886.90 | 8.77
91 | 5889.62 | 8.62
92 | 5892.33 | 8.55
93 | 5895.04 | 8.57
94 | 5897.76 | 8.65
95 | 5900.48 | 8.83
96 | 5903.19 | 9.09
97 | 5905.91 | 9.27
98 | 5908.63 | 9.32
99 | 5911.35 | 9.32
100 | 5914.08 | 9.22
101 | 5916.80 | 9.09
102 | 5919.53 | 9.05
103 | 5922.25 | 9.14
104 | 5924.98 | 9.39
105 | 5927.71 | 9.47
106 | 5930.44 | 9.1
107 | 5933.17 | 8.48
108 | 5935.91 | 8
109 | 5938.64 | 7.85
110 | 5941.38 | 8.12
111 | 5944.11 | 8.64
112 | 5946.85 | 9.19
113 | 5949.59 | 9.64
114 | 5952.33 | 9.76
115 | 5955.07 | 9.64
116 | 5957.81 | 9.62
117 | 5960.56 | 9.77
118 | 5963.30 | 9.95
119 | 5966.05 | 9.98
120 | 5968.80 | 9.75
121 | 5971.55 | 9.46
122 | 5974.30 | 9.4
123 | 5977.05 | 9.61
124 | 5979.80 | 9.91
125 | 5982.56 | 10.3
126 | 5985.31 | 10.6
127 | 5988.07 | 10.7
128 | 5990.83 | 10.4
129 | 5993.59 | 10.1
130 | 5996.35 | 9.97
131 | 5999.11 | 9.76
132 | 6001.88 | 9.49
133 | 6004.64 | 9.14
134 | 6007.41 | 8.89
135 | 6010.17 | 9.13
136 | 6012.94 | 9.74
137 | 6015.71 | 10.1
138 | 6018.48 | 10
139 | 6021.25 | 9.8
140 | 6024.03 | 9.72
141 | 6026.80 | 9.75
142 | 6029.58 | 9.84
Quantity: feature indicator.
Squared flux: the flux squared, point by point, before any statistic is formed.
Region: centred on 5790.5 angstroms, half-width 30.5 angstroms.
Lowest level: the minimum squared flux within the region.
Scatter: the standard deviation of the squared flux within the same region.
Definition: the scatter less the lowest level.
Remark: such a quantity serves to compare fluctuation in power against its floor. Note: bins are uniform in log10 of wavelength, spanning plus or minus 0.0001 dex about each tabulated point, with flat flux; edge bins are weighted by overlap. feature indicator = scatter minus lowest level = -63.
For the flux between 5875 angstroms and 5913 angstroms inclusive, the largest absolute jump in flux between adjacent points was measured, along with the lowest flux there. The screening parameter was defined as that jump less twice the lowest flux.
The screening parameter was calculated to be -16.8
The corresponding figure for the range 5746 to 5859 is -11.9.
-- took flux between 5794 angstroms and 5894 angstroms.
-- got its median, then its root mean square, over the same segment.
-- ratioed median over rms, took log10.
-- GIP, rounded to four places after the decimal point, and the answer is 0.0120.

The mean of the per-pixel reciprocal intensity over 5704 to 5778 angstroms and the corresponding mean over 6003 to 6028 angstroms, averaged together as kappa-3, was 0.108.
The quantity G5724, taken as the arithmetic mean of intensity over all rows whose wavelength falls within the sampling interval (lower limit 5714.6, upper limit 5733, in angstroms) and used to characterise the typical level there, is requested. 8.74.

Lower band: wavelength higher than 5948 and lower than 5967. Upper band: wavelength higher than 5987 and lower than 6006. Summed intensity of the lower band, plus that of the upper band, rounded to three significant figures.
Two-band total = 138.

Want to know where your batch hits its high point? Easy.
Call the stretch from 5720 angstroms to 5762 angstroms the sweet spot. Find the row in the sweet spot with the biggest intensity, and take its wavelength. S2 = 5742.31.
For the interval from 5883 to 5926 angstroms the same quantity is 5924.98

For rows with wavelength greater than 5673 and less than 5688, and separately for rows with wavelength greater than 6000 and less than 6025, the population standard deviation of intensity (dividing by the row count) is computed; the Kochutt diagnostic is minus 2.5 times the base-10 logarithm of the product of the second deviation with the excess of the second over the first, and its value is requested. 2.62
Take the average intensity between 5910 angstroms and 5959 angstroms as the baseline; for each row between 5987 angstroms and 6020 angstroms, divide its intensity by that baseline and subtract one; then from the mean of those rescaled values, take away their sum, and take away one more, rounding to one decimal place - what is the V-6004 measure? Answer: -1.9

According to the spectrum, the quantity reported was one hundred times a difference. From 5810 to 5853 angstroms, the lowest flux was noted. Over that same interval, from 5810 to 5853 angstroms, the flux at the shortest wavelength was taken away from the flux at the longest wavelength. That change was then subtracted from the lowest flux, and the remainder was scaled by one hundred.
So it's 628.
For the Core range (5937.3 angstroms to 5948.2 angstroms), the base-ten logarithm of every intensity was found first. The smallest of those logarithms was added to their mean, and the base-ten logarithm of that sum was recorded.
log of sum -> 0.260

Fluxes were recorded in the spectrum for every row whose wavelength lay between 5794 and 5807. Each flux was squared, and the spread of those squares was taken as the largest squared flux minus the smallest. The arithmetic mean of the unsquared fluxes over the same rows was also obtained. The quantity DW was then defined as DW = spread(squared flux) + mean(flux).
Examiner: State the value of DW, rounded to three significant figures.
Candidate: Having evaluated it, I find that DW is 16.7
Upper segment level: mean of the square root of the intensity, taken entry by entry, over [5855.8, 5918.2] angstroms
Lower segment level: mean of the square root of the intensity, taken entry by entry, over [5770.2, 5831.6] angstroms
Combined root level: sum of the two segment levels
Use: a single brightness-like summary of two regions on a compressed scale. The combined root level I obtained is 5.85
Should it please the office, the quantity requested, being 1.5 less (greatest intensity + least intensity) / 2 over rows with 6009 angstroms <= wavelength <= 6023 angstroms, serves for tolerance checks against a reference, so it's -8.1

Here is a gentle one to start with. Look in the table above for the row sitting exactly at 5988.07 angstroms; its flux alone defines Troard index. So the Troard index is 10.7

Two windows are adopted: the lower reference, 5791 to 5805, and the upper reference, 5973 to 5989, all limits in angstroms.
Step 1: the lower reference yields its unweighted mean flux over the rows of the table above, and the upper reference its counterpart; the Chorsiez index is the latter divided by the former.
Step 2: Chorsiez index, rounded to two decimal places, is 1.19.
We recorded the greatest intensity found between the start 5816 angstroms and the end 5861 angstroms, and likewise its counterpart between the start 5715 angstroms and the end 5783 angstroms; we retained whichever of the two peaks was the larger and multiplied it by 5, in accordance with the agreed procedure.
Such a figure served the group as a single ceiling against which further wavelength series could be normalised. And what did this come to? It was 47.7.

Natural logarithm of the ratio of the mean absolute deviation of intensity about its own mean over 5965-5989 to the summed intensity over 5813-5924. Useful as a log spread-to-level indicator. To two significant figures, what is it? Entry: -6.8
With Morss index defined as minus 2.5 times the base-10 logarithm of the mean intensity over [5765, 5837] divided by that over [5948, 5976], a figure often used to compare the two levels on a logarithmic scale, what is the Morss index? 0.16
